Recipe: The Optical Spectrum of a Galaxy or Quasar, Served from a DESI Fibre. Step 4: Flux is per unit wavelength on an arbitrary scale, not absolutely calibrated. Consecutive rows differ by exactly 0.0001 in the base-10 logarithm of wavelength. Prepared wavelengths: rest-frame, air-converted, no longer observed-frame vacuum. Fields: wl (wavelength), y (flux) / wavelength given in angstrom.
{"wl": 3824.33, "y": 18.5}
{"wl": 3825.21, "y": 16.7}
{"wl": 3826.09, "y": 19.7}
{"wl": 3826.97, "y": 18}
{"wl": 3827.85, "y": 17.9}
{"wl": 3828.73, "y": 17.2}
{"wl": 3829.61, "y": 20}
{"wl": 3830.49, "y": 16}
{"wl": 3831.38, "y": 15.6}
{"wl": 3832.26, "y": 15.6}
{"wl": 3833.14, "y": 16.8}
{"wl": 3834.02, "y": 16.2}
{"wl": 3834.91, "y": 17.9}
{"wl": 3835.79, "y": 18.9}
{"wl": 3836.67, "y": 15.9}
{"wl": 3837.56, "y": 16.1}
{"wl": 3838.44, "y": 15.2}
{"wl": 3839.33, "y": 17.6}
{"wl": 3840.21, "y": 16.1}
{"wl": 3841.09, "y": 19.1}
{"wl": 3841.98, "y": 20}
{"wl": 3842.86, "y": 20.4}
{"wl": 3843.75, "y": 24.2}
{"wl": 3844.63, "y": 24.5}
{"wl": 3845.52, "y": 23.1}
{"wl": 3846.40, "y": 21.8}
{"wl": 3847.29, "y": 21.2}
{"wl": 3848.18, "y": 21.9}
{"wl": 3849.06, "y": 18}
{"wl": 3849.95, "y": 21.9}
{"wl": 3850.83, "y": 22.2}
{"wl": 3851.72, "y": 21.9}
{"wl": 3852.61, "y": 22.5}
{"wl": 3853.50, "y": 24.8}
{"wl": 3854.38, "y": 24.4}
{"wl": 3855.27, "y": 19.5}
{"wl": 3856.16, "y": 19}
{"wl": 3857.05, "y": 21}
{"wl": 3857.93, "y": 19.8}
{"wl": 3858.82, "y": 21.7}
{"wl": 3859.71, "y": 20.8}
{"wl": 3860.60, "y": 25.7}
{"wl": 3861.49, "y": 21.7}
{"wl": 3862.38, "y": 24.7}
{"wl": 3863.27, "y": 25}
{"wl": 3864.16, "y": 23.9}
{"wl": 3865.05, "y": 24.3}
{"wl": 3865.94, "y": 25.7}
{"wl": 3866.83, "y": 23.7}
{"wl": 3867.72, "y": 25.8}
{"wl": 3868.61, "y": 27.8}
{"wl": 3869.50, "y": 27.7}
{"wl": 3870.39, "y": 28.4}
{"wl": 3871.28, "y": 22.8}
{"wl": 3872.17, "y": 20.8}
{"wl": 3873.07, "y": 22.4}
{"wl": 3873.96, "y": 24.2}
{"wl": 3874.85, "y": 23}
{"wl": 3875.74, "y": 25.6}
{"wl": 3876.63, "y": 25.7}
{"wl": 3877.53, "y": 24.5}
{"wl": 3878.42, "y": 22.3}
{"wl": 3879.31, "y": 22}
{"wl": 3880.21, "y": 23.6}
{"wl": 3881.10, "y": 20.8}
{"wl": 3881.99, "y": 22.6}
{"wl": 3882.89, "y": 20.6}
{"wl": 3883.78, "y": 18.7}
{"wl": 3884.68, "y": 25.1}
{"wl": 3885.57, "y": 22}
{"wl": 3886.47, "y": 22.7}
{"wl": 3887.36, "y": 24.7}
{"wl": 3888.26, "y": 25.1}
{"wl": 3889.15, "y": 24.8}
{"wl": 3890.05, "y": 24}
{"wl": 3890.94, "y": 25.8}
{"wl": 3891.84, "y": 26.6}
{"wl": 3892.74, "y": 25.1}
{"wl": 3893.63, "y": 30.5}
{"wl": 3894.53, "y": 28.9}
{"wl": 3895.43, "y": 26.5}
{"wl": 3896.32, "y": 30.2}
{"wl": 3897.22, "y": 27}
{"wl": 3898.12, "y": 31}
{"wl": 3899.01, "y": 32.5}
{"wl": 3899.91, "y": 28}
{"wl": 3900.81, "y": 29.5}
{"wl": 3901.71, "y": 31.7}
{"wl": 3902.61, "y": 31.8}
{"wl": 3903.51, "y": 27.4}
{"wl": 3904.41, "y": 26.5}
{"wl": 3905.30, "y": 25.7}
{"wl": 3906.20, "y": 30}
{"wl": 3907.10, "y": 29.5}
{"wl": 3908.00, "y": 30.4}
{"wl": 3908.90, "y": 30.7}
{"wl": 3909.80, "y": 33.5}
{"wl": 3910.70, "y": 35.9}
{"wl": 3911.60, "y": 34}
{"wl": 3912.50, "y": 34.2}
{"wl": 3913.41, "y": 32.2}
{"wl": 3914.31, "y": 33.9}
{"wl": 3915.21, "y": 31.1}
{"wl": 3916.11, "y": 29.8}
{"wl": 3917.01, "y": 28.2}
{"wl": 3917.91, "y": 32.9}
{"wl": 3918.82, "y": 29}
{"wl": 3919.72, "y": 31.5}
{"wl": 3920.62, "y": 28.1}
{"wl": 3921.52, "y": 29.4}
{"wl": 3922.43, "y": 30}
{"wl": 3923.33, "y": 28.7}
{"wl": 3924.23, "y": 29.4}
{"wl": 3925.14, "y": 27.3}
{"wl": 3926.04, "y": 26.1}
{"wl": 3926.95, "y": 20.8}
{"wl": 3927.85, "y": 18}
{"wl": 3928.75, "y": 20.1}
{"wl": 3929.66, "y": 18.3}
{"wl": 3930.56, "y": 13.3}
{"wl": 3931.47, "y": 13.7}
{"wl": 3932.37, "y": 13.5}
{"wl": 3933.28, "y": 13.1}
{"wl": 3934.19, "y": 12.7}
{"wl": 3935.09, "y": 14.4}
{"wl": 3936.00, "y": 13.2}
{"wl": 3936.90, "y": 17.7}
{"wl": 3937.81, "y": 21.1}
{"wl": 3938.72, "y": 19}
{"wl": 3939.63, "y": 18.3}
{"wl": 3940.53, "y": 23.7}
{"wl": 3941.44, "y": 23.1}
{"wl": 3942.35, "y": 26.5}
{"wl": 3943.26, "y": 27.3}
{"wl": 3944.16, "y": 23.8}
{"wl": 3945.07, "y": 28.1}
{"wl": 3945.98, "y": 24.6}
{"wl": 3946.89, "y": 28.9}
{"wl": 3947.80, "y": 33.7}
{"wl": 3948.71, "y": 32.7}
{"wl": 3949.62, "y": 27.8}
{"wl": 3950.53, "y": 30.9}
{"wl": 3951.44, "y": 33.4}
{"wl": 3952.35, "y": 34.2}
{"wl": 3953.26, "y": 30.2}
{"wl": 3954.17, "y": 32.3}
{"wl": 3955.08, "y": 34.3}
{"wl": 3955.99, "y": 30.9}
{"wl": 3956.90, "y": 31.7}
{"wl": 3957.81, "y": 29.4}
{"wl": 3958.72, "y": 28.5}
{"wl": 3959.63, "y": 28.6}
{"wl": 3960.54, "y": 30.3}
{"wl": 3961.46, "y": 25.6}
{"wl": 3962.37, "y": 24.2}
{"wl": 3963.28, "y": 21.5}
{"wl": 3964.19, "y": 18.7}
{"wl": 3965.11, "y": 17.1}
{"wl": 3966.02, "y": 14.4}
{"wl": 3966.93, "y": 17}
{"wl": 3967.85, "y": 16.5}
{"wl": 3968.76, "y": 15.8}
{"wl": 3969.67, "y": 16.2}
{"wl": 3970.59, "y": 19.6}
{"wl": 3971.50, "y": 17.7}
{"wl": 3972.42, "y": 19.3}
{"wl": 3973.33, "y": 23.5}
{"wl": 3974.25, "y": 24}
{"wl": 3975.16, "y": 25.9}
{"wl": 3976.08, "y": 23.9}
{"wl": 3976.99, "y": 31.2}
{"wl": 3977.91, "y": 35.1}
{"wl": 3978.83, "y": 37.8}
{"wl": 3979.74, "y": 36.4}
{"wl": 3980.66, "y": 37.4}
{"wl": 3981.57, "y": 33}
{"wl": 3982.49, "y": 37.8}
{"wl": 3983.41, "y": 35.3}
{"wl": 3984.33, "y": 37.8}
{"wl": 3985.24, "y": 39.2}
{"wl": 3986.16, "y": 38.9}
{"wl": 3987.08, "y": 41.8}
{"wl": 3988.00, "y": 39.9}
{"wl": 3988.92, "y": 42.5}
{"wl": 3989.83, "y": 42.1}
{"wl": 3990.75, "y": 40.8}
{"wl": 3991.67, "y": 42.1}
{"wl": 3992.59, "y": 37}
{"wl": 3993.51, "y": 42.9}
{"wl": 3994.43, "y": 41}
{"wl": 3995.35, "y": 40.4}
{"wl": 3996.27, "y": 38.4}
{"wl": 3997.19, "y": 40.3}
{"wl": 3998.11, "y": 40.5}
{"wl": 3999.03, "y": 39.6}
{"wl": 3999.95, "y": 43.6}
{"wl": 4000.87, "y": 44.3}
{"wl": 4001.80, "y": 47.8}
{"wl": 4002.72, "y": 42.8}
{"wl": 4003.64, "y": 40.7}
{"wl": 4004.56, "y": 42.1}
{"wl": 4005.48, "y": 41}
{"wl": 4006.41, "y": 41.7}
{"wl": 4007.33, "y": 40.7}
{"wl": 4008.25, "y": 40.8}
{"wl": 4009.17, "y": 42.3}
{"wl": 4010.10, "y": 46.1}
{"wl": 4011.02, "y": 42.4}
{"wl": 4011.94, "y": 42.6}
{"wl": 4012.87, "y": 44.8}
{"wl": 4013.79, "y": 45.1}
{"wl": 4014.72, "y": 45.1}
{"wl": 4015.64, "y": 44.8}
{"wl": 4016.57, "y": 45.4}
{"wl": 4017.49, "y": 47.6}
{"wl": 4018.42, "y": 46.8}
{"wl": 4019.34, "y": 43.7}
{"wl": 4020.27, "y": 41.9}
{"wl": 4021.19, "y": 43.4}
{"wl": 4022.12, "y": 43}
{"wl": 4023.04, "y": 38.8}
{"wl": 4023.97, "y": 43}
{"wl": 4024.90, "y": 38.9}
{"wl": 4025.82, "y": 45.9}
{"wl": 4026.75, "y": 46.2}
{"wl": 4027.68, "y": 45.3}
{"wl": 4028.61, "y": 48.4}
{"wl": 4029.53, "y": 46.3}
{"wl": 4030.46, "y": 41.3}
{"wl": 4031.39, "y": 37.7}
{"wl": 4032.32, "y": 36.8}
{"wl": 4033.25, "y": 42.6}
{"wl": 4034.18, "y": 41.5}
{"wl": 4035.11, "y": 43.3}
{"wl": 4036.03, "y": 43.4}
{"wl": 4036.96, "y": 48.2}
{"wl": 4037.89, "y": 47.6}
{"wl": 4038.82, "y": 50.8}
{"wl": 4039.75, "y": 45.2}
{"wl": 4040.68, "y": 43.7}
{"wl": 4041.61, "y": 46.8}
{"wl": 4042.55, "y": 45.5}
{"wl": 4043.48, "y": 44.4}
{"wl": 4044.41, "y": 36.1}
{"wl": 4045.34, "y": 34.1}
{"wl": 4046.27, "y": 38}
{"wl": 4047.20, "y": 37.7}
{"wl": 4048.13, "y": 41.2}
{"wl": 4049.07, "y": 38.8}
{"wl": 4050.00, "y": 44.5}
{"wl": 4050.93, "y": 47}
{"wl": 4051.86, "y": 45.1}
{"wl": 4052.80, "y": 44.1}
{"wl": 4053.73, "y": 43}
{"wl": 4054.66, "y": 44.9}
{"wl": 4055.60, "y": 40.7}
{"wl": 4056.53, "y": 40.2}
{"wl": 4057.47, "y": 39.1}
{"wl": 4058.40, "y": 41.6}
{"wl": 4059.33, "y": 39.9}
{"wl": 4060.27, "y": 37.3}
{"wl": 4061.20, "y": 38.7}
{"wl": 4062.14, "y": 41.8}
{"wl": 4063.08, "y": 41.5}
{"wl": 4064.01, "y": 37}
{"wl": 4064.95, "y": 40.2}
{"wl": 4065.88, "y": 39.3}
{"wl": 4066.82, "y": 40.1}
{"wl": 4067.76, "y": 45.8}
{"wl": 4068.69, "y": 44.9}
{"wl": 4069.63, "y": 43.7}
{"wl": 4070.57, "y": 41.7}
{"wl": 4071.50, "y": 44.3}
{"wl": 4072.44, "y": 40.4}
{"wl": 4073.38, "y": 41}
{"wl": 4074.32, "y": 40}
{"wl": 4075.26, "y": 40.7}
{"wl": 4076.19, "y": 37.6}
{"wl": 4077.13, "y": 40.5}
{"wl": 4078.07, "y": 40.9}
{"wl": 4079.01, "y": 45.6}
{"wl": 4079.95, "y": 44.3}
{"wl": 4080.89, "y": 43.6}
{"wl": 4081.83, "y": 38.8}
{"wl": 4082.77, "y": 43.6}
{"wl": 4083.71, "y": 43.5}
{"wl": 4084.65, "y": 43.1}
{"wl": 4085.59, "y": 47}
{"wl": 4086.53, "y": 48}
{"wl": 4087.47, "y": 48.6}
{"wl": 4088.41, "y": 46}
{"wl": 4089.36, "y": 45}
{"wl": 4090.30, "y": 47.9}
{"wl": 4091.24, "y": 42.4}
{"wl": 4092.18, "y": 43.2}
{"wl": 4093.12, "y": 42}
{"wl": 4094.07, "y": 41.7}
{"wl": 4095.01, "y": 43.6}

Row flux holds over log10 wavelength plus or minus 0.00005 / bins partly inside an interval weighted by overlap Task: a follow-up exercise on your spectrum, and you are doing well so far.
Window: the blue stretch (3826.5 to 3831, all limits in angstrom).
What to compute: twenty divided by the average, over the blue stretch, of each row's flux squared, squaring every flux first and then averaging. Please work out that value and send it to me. 0.063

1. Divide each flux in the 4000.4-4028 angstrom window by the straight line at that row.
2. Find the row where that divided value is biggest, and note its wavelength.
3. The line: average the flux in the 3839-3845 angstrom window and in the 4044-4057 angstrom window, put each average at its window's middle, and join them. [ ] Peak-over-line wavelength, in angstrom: 4001.80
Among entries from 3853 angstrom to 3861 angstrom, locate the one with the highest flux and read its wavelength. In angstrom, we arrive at 3860.60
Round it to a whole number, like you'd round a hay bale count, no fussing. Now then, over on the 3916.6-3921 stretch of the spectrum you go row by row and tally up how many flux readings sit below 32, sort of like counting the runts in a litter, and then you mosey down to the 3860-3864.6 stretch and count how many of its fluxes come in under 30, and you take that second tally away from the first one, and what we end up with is -1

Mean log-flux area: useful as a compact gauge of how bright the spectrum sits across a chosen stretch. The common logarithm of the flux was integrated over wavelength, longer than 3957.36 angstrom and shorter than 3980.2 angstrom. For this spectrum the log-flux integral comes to 31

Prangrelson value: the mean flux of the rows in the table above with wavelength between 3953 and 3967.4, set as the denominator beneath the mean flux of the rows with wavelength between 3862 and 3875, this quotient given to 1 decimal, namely 1.0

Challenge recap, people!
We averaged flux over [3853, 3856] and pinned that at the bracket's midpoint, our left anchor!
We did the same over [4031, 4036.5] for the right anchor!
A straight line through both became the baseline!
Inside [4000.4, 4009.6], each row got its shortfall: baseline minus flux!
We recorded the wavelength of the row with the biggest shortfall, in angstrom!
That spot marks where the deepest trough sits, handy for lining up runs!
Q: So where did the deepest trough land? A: 4007.33 angstrom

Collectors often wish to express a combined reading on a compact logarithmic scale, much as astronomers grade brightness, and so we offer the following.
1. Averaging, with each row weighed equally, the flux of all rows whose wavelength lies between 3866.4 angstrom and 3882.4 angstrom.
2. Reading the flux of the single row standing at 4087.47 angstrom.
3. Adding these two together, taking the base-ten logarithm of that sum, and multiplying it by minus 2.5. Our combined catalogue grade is -4.65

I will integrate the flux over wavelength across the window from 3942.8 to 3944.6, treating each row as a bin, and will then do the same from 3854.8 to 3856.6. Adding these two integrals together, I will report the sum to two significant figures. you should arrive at 81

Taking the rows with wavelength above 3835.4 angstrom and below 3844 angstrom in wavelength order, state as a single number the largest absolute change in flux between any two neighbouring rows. 3.8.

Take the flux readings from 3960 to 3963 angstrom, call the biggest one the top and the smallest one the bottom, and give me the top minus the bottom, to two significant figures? 6.1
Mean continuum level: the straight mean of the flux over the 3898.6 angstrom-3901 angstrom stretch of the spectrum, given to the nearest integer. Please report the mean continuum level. 30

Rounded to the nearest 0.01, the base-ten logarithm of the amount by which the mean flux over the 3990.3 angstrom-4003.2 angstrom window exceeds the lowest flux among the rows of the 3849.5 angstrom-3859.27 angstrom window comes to 1.35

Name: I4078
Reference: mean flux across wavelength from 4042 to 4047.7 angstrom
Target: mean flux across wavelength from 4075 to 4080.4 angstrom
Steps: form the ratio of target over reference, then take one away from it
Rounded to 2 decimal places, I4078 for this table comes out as 0.06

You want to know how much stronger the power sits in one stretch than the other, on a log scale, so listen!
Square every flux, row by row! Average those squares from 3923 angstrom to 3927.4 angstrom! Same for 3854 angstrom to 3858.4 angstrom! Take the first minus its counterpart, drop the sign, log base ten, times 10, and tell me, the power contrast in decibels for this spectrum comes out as 24.4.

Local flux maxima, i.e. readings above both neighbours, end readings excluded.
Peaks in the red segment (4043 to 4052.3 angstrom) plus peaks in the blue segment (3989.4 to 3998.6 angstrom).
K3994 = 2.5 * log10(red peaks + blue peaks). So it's 1.75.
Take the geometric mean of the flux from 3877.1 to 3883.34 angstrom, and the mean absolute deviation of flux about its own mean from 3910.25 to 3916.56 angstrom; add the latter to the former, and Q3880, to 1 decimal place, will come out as 24.0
